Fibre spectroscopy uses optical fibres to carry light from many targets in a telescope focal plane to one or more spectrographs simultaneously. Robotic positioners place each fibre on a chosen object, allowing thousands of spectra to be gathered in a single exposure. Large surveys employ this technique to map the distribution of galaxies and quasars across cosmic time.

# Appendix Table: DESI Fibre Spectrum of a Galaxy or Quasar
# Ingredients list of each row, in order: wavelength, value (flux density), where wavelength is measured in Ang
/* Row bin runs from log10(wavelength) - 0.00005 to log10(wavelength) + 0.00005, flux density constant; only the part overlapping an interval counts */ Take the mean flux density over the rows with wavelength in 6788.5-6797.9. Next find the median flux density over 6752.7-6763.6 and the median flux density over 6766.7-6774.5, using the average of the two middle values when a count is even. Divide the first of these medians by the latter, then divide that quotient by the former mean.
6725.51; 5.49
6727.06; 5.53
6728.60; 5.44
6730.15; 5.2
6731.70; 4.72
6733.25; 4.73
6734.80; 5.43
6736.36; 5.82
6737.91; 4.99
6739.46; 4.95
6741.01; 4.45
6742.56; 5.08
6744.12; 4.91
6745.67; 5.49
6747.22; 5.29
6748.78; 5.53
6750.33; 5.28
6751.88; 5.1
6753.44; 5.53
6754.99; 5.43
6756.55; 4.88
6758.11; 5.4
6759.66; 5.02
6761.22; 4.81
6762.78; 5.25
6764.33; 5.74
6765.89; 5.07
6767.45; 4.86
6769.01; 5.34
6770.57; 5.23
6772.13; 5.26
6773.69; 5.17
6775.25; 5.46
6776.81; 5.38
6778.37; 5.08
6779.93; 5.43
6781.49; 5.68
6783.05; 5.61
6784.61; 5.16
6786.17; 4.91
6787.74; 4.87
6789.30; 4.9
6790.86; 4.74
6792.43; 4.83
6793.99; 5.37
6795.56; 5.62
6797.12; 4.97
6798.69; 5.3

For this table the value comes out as 0.198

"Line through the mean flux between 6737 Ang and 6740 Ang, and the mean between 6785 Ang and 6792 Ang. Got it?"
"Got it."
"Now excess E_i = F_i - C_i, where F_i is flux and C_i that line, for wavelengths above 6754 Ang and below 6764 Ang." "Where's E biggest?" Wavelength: 6754.99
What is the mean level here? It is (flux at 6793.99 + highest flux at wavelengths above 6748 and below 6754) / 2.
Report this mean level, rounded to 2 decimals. 5.45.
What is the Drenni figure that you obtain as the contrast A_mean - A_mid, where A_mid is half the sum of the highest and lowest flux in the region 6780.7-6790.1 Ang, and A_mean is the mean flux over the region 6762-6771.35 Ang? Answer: -0.03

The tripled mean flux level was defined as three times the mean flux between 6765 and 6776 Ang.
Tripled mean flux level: 15.6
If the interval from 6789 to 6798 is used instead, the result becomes 15.2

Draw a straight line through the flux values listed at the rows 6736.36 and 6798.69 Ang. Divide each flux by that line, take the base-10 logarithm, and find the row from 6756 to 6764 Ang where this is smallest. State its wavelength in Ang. 6761.22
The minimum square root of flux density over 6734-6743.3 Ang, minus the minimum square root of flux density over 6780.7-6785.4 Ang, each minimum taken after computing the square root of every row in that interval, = -0.16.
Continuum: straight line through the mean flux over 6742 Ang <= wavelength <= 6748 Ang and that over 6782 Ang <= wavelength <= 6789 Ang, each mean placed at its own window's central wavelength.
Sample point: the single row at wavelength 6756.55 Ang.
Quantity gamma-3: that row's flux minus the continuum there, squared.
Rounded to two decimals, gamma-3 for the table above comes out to 0.09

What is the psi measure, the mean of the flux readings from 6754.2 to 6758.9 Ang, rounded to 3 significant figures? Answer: 5.24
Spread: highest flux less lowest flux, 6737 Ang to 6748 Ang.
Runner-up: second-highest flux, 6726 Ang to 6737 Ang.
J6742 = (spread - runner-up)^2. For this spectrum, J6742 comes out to 20.2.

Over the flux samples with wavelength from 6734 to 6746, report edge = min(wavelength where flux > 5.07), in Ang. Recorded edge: 6734.80 Ang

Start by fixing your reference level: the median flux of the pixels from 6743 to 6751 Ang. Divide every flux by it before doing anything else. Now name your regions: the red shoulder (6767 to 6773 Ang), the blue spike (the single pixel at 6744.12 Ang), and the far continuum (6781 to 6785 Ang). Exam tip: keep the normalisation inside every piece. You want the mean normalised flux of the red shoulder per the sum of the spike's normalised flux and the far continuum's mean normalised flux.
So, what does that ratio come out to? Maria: 0.498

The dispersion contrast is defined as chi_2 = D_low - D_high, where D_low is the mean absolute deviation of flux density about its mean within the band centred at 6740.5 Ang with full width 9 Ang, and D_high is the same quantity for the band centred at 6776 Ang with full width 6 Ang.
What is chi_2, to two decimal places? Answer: 0.13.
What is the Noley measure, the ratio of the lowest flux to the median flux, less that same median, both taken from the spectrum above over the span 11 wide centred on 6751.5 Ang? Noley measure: -4.37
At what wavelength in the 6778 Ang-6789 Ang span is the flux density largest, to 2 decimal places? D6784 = 6781.49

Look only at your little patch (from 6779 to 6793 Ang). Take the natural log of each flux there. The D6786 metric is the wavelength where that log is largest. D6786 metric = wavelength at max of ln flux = 6781.49 Ang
